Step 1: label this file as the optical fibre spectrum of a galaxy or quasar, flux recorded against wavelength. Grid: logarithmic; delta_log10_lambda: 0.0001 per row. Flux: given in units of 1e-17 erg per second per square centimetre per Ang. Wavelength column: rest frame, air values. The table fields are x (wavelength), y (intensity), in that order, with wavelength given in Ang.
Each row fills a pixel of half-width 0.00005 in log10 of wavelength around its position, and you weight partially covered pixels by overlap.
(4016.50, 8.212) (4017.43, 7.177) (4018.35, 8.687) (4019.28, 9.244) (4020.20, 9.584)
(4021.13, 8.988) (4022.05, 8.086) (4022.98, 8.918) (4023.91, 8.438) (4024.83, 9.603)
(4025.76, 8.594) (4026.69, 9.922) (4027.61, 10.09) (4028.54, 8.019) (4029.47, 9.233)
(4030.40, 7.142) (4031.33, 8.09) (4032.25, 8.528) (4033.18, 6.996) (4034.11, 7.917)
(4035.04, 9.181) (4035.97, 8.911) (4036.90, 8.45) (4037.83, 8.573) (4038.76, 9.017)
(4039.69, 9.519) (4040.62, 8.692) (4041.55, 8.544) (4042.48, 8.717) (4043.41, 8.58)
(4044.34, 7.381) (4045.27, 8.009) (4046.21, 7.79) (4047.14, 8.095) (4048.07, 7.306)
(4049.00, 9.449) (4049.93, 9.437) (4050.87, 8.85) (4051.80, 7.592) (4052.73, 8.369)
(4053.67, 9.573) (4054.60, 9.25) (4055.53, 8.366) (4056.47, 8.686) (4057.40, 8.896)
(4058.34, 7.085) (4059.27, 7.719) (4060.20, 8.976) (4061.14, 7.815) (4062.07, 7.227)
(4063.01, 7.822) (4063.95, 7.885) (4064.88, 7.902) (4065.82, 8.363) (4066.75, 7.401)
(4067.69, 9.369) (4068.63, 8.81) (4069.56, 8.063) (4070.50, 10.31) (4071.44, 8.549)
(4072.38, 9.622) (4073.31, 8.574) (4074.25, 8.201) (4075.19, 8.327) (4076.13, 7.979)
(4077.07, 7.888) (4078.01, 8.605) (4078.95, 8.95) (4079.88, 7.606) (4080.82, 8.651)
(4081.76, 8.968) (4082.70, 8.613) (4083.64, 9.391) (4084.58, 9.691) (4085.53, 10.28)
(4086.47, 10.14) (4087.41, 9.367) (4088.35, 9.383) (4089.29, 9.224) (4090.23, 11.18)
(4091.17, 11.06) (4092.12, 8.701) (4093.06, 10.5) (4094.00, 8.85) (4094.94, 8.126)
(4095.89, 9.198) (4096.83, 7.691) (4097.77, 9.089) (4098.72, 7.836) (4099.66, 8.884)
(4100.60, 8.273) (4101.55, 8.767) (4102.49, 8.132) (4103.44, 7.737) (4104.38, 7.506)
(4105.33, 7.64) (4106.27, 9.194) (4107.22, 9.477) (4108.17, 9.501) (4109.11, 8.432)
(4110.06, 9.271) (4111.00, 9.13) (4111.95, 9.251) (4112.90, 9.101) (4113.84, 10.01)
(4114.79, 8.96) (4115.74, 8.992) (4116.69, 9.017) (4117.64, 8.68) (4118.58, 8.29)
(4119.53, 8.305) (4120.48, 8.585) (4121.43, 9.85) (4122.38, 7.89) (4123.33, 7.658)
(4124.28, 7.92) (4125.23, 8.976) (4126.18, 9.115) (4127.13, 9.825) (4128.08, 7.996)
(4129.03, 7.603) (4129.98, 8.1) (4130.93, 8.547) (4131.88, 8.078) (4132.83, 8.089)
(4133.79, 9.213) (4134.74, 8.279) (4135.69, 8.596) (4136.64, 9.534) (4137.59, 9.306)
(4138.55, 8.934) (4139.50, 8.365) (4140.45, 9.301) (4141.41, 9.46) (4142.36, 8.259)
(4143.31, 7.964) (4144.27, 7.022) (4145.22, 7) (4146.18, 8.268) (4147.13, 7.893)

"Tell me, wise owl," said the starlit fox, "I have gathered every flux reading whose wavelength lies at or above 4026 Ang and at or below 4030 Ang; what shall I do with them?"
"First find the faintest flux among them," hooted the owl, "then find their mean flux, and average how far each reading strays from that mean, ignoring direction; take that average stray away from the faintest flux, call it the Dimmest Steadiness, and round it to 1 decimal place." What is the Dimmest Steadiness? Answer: 7.3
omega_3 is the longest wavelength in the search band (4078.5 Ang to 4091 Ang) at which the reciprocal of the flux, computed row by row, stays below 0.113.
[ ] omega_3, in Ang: 4090.23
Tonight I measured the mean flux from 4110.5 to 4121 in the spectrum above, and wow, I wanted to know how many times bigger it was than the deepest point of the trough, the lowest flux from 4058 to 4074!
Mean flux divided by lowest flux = 1.26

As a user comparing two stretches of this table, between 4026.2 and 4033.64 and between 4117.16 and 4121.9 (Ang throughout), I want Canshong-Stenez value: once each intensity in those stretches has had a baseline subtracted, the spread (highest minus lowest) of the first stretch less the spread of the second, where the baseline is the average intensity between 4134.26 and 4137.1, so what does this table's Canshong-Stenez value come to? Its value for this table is 1.5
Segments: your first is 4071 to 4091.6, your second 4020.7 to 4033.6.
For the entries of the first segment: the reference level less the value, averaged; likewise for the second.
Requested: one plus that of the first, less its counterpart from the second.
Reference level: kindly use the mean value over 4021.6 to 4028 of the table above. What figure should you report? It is 0.52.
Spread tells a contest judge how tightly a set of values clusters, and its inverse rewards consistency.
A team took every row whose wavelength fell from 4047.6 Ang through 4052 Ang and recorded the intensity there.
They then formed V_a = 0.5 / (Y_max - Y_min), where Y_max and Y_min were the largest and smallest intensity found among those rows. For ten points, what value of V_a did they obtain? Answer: 0.233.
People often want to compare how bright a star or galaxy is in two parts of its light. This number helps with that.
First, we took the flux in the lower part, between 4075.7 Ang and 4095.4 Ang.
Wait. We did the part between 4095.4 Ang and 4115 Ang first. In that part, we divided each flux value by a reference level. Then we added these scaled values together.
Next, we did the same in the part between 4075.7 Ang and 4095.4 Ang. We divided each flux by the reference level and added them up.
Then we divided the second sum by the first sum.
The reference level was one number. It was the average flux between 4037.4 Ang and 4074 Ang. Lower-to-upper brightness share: 1.06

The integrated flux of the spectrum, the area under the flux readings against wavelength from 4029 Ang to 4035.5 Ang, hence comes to 53.0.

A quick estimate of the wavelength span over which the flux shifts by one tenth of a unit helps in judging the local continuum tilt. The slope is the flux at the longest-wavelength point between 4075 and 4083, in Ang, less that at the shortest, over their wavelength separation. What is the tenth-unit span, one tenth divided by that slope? 2.6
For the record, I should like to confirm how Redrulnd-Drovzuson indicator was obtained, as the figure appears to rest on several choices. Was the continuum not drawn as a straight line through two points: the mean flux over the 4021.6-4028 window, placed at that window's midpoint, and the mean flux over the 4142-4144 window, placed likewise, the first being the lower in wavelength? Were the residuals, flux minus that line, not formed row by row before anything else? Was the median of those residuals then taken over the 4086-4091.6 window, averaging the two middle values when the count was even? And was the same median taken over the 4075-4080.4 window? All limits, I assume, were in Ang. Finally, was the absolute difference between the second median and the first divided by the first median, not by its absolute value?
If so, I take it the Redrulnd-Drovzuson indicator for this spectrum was 1.4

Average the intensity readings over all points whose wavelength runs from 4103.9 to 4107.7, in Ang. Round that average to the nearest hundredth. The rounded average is 8.45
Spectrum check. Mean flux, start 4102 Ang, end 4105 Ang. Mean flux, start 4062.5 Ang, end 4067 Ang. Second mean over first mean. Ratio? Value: 1.01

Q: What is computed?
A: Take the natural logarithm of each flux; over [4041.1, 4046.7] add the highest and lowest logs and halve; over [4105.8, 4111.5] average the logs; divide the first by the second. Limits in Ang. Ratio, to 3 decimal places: 0.940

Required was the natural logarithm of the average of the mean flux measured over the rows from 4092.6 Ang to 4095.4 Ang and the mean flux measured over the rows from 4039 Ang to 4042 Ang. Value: 2.20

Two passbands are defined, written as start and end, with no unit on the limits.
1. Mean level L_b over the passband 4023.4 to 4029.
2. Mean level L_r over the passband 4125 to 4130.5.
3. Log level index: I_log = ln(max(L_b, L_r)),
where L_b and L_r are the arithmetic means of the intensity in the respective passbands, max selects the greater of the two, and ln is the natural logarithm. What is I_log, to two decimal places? 2.21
